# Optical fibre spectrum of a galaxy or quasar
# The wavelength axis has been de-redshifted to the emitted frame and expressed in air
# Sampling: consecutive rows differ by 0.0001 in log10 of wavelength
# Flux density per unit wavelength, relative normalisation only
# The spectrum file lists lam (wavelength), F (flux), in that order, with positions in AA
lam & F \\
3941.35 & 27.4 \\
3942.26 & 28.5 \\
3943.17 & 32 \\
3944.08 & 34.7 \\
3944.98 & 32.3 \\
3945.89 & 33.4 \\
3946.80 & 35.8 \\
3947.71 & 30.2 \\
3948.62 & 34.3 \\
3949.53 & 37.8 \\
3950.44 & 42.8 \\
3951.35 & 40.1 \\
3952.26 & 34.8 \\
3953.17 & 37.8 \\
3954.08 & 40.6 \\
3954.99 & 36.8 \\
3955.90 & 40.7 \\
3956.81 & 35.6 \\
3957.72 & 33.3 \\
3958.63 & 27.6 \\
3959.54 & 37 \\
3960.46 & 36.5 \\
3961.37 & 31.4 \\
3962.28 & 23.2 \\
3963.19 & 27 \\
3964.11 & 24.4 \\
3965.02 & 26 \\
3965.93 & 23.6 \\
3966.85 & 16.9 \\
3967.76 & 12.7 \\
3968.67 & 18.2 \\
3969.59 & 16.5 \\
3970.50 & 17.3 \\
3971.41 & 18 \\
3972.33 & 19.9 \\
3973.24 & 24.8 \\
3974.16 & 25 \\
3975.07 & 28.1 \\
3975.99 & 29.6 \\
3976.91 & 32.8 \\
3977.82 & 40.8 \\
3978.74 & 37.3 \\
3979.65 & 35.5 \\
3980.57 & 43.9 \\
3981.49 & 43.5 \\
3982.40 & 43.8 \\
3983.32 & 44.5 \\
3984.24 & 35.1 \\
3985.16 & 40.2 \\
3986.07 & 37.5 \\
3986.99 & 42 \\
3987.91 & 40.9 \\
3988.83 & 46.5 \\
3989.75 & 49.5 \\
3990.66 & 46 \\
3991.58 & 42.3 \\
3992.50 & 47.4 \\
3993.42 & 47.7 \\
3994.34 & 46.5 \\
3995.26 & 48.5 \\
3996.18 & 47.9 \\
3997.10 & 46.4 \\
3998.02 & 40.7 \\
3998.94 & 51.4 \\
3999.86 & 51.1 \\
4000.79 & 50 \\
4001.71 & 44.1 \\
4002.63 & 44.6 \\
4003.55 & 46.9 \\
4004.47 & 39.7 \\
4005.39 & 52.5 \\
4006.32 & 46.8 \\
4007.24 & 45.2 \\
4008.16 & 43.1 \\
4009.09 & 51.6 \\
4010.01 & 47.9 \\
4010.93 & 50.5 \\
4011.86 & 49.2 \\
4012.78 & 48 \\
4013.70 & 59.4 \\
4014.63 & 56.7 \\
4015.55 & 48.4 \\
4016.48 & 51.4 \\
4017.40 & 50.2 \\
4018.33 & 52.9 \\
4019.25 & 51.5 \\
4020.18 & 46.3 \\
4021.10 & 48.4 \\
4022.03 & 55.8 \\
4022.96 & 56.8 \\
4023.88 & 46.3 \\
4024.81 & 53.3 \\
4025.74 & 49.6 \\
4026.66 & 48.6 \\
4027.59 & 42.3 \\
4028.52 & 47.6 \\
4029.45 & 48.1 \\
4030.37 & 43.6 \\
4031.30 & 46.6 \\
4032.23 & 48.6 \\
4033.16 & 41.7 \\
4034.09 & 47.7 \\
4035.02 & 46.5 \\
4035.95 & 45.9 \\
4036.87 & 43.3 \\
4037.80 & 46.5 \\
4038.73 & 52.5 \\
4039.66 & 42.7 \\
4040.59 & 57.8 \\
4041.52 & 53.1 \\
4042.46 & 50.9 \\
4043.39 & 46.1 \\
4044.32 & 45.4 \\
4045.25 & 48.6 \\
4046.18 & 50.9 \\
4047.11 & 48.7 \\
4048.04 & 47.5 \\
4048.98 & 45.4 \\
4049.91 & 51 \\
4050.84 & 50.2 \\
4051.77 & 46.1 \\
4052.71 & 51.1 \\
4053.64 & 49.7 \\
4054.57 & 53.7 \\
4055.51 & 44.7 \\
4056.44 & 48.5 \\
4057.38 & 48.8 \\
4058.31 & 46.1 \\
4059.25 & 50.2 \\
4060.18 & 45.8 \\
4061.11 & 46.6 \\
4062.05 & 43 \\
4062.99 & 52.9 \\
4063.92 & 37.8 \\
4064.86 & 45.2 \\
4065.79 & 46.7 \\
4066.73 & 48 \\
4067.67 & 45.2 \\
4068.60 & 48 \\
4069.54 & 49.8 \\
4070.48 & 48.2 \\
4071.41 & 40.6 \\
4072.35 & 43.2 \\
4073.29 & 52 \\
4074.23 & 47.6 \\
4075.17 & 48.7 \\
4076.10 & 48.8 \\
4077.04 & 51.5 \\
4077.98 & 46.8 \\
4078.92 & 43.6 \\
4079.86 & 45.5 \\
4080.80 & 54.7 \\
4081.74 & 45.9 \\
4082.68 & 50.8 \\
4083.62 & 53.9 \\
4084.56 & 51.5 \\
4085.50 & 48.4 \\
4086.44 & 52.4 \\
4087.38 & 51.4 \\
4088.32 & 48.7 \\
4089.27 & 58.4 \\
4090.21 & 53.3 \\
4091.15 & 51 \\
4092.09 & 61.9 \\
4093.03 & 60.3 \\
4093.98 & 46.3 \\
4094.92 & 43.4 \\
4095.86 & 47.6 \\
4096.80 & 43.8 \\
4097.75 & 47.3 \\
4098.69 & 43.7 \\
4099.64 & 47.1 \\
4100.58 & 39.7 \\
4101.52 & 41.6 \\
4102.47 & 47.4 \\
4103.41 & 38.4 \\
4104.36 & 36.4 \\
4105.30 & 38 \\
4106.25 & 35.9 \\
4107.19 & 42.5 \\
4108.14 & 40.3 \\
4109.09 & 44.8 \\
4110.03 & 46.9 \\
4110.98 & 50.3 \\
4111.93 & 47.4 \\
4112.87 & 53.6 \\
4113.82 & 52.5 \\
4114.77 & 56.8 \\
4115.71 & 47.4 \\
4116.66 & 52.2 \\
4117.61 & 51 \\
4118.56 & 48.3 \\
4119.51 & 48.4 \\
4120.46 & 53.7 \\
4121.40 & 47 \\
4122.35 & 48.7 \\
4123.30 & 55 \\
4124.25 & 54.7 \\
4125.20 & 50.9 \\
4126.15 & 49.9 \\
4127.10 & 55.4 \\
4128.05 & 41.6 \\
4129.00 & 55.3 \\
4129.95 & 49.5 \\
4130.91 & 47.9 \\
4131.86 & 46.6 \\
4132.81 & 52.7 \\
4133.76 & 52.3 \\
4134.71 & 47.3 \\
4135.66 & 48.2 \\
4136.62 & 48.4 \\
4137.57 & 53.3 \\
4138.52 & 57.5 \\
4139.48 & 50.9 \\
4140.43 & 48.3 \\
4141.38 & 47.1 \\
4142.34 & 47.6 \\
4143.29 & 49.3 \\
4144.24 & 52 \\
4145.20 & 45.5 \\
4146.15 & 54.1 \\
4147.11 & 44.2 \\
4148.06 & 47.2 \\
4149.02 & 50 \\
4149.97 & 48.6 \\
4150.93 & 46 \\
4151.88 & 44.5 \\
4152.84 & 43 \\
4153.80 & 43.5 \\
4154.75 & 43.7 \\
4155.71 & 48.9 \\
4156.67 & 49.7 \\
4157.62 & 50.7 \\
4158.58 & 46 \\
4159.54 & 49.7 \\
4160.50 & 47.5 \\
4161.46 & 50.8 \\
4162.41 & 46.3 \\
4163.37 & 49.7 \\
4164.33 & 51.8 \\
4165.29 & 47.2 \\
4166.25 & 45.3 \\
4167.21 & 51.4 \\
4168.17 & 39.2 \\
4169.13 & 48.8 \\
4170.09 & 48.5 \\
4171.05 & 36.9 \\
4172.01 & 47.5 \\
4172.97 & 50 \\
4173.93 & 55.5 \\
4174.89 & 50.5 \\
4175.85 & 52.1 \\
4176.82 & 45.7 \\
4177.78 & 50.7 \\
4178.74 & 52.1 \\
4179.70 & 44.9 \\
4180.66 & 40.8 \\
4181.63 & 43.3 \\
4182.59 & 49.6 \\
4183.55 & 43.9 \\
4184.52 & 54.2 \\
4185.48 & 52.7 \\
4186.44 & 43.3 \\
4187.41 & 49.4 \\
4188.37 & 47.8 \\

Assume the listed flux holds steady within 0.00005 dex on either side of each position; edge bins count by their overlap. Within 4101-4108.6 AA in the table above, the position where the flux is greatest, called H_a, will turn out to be 4102.47 AA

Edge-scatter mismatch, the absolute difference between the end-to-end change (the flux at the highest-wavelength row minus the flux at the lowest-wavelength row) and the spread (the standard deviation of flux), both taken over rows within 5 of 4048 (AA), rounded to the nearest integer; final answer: 3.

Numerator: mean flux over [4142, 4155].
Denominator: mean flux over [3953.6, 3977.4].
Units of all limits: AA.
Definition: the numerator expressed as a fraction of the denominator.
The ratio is 1.74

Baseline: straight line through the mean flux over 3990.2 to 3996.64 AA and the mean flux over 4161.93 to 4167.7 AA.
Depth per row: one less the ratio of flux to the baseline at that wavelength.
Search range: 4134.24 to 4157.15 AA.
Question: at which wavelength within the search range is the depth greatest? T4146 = 4152.84 AA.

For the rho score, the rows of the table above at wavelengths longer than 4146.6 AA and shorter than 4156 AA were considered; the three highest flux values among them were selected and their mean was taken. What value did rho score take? 49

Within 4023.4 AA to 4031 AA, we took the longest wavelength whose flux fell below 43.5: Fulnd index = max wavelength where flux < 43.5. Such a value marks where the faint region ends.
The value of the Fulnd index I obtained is 4027.59 AA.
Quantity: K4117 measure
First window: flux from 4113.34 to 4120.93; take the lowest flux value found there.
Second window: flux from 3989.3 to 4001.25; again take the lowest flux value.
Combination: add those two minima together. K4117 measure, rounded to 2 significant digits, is 88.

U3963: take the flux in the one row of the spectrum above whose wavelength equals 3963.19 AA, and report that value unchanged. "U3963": 27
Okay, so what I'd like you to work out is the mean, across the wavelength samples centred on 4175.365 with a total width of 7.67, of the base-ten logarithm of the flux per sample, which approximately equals 1.70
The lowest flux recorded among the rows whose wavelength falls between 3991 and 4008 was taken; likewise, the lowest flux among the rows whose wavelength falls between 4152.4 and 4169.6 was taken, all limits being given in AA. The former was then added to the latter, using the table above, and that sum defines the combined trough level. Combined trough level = 78.9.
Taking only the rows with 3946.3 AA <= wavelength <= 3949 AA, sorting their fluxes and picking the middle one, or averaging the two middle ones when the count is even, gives 34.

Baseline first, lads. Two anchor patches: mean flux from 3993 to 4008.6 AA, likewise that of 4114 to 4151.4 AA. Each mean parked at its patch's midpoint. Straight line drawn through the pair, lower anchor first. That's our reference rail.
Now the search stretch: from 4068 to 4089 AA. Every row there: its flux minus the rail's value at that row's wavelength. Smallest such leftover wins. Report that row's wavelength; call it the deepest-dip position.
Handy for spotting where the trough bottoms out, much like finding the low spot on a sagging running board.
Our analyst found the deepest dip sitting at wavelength 4071.41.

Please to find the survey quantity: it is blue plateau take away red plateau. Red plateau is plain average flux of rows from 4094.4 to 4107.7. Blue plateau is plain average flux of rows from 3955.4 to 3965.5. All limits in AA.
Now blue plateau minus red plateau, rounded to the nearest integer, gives -11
